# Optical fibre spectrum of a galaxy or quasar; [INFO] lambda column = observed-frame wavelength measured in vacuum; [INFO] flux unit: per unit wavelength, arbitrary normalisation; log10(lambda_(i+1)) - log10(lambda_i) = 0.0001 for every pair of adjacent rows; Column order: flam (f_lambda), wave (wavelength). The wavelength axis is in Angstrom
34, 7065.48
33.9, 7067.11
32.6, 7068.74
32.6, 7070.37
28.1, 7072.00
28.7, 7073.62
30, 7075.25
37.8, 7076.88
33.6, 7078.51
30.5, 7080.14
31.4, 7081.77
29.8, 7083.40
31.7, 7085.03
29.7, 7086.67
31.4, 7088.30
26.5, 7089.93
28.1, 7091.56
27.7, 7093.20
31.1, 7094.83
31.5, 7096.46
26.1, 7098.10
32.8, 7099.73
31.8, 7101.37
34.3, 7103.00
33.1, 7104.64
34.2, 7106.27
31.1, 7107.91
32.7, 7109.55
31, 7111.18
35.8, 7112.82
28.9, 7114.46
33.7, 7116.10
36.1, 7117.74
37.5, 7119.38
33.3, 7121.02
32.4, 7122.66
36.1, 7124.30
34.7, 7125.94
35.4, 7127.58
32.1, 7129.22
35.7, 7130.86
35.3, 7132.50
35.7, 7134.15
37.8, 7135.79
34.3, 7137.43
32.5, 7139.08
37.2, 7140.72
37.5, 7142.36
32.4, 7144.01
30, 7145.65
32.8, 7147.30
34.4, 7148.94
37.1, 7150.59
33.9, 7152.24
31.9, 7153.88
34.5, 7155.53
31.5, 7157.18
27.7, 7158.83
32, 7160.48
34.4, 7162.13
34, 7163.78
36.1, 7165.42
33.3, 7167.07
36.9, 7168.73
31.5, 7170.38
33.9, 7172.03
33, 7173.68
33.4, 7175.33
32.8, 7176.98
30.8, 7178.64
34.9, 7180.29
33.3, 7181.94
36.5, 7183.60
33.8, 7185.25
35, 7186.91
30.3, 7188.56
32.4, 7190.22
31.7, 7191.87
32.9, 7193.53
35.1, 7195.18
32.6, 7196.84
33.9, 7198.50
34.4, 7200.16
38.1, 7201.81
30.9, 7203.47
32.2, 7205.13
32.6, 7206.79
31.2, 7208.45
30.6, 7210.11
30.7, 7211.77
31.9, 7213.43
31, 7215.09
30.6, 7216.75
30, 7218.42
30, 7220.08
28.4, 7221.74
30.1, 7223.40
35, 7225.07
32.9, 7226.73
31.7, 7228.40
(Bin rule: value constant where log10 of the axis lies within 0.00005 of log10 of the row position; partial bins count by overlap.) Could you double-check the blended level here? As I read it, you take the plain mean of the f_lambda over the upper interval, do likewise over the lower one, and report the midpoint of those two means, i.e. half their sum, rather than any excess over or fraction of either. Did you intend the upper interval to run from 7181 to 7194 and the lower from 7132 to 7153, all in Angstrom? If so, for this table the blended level 34.0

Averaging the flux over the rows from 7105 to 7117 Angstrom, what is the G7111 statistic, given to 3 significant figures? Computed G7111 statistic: 32.5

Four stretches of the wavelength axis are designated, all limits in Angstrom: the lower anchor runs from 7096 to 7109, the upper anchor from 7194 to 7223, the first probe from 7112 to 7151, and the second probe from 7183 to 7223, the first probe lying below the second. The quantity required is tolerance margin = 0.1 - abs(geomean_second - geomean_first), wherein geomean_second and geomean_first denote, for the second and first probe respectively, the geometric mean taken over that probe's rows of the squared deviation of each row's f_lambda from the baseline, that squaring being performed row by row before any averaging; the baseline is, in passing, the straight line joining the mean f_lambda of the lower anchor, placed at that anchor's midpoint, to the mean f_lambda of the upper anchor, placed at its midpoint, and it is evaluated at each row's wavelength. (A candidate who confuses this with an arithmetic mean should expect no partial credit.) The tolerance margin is -3.6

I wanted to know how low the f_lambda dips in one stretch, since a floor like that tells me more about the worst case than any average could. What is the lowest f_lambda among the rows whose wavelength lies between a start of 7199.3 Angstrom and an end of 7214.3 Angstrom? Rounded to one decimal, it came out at 30.6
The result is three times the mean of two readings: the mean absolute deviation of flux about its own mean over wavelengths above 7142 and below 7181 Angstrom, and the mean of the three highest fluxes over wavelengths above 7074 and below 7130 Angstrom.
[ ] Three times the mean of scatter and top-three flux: 58.3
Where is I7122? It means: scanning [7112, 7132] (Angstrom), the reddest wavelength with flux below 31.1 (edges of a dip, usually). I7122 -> 7114.46 Angstrom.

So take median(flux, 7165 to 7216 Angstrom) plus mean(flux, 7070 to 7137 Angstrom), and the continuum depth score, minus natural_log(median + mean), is -4.18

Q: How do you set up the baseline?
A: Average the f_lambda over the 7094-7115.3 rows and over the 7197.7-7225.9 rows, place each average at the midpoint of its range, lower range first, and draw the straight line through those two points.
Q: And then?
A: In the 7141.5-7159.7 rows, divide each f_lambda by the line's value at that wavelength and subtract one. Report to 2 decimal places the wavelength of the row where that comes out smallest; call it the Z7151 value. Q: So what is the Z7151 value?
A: 7158.83 Angstrom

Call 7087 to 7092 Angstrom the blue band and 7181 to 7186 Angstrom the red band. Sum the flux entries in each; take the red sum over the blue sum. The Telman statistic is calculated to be 1.20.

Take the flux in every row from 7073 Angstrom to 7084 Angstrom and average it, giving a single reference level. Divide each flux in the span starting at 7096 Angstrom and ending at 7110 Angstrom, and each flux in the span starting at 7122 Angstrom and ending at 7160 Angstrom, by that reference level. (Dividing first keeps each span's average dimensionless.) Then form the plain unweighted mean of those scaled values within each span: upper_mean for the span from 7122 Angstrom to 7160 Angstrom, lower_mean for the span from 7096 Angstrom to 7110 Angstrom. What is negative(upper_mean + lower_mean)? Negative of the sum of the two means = -2.08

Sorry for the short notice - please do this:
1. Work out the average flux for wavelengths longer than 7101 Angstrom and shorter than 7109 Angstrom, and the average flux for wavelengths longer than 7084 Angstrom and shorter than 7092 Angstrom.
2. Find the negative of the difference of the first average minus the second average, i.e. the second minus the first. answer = -3.4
